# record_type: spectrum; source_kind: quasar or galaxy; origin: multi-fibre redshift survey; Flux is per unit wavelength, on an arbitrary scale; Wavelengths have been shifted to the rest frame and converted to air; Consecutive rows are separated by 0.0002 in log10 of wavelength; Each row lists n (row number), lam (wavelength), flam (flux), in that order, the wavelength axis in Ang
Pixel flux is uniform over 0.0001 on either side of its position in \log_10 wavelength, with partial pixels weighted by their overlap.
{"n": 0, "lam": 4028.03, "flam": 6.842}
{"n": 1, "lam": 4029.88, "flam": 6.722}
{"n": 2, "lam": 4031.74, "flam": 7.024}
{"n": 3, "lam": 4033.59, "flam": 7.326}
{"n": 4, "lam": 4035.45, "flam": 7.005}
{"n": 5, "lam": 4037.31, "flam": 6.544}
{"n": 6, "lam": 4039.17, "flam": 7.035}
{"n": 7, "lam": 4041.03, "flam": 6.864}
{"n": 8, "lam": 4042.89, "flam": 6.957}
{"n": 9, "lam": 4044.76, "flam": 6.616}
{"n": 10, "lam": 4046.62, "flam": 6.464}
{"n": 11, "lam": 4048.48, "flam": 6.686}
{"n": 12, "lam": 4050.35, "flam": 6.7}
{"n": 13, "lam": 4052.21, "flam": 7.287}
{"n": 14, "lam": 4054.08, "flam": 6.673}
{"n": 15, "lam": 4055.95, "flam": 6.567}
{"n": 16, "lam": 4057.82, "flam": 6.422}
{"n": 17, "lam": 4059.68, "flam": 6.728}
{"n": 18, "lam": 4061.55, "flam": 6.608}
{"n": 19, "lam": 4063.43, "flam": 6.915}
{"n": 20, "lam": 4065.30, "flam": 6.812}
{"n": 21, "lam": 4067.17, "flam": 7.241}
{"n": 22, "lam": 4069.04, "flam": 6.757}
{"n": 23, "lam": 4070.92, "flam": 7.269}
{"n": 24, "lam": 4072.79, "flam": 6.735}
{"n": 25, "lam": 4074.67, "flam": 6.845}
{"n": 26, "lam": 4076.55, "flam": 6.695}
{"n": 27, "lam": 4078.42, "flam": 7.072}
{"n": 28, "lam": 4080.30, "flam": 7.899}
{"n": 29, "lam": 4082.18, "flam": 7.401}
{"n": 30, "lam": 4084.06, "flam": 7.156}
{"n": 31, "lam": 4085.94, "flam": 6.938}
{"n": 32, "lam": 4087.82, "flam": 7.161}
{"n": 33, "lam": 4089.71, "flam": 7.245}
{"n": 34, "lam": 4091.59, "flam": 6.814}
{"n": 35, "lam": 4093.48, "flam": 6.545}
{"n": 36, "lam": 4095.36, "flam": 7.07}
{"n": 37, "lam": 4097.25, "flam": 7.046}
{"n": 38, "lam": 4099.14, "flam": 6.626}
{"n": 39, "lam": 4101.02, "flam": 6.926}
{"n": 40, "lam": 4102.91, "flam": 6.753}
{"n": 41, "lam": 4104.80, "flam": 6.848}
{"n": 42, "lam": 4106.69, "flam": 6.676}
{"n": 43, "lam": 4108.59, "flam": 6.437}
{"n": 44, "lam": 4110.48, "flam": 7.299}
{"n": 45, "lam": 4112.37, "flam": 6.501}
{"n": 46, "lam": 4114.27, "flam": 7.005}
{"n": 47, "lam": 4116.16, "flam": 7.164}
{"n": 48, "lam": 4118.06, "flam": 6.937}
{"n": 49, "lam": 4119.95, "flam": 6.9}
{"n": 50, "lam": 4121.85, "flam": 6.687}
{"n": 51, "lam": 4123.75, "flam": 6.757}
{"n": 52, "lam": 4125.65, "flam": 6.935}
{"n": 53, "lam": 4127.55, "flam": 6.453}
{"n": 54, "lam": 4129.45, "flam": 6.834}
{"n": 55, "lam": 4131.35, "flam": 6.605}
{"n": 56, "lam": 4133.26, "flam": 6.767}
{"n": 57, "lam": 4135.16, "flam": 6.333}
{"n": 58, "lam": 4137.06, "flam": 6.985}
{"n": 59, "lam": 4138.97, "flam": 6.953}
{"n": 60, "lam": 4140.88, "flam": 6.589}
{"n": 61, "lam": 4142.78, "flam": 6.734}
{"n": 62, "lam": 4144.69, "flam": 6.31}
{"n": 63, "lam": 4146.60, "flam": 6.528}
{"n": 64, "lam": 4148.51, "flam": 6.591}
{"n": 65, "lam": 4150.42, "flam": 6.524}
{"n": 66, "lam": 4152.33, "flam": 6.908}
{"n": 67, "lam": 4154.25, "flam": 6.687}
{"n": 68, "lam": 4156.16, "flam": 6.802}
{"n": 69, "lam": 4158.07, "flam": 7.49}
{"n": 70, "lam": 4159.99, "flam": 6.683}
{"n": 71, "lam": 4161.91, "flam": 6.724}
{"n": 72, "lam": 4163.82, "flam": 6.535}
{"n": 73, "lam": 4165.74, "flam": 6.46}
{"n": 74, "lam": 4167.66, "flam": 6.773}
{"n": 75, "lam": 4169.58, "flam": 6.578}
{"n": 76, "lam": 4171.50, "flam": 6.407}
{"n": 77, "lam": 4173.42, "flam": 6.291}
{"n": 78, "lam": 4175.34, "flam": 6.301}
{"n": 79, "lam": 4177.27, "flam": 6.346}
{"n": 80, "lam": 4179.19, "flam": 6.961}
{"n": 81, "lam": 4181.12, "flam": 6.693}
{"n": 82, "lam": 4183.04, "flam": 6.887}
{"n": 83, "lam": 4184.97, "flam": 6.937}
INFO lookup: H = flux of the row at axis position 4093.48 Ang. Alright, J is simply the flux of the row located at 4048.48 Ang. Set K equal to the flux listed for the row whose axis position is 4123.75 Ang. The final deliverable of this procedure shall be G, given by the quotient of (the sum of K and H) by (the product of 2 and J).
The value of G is 0.99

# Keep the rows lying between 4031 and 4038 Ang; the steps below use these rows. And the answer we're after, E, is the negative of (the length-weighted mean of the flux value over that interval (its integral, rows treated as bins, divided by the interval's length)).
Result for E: -6.99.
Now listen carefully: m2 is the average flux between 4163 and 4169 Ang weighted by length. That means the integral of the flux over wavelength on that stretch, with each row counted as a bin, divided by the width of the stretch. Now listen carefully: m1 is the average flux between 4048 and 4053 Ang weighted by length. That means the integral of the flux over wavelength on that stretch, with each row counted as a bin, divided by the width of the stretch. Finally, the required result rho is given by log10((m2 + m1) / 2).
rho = 0.829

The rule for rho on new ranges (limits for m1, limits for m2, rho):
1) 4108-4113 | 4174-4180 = 0.823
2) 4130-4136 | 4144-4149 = 0.815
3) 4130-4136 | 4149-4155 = 0.822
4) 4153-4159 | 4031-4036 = 0.849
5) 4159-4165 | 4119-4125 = 0.827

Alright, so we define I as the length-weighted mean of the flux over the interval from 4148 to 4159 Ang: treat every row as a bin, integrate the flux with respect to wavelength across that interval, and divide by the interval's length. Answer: 6.84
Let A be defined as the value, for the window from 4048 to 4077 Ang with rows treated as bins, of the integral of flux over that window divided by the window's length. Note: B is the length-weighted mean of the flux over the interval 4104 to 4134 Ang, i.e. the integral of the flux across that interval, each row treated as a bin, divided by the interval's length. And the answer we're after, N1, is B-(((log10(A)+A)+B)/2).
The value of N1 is -0.42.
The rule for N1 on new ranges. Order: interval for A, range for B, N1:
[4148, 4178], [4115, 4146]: -0.35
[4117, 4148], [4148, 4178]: -0.45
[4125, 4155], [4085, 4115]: -0.31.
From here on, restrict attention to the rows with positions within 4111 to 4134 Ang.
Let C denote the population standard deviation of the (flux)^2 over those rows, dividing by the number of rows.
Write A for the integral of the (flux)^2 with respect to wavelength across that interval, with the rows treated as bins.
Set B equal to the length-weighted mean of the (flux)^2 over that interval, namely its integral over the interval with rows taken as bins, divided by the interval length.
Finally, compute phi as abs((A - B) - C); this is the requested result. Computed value 1017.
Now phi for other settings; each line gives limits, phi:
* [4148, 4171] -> 993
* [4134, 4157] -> 975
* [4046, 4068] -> 958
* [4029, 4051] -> 977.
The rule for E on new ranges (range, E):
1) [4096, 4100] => -6.85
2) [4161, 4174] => -6.55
